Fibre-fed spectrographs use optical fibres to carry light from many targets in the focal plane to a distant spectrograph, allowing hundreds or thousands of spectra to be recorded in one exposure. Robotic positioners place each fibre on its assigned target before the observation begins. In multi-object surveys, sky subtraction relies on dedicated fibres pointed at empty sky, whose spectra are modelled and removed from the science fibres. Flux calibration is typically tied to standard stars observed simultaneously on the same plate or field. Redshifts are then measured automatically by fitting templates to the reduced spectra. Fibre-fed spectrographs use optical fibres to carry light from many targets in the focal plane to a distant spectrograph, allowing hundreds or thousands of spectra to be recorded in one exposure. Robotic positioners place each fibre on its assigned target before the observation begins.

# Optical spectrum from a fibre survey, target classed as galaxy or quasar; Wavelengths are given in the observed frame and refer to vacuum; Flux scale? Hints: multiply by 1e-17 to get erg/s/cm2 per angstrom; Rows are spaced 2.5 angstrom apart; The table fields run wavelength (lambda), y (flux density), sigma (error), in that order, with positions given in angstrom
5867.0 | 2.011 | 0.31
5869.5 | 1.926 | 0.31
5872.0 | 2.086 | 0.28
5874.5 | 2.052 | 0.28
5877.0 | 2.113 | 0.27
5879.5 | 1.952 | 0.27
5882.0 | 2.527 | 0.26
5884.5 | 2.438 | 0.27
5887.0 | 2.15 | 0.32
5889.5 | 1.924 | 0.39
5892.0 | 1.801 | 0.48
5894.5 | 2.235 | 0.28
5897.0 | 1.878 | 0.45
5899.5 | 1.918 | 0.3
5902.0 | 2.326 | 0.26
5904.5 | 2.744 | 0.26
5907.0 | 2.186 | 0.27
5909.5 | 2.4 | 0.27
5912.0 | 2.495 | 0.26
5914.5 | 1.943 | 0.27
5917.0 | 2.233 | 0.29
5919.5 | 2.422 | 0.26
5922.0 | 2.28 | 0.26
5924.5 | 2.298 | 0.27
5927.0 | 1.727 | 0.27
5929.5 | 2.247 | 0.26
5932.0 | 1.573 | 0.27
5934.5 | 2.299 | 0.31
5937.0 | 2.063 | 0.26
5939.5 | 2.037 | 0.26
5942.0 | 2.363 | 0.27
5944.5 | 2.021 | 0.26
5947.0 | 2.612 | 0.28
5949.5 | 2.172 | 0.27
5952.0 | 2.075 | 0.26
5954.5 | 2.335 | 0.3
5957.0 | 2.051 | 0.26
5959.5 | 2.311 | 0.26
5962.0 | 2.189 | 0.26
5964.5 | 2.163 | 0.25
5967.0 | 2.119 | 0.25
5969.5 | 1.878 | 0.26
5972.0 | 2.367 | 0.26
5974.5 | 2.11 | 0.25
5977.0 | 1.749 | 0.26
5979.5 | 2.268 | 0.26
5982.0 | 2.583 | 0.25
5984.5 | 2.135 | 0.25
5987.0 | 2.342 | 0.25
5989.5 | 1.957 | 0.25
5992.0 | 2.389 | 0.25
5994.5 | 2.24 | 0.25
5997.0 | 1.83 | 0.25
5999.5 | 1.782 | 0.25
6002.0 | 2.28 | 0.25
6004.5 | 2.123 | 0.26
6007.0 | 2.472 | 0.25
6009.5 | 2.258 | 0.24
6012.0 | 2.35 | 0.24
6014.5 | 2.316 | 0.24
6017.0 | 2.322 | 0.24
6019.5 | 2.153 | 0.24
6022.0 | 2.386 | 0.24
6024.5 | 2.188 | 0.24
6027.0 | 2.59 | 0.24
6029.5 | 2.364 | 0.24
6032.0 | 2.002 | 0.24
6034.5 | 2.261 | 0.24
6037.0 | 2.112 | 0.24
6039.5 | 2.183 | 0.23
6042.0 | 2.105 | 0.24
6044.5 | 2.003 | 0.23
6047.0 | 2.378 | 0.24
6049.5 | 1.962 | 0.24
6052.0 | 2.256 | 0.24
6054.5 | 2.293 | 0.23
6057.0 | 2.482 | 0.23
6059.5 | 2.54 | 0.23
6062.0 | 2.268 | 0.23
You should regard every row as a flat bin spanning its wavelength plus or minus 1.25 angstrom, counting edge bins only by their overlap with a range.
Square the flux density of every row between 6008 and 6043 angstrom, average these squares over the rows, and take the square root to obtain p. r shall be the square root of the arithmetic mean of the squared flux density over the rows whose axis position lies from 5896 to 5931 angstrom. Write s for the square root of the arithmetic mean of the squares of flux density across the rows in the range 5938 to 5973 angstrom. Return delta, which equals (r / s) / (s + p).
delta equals 0.228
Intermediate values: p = 2.26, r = 2.24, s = 2.20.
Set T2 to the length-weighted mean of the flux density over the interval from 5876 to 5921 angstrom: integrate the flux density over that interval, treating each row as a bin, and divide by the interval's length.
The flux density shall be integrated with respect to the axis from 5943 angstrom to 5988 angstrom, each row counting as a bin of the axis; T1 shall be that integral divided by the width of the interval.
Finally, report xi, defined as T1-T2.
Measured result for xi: -0.01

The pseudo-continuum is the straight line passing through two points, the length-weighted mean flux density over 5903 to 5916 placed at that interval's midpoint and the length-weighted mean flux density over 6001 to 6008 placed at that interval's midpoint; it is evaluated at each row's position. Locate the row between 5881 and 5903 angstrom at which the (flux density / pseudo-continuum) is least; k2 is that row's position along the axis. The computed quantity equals 5892.0 angstrom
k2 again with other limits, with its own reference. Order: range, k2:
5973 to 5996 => 5977.0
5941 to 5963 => 5944.5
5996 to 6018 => 5999.5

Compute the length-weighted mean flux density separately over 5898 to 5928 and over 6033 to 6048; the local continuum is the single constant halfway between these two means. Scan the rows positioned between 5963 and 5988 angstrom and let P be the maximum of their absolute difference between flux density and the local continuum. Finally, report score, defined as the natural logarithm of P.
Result -0.78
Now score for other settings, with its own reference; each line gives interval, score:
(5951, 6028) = -0.78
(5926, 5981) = -0.45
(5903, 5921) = -0.62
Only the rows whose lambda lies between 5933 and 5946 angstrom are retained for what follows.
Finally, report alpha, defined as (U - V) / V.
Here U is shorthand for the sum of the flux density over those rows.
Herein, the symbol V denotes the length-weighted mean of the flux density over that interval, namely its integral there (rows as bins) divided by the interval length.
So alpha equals 4.01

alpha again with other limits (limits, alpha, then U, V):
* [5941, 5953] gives 4.00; 11.2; 2.25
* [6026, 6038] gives 4.01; 11.3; 2.26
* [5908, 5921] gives 4.01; 11.5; 2.30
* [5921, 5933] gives 3.99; 10.1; 2.03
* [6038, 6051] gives 3.99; 10.6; 2.13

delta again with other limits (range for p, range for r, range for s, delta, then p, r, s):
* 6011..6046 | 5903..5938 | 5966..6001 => 0.238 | 2.24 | 2.23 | 2.14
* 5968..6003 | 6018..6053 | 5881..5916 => 0.227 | 2.15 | 2.22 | 2.23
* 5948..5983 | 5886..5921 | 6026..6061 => 0.220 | 2.18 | 2.21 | 2.26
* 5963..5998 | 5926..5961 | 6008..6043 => 0.215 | 2.16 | 2.15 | 2.26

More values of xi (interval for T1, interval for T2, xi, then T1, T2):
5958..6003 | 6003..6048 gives -0.10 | 2.15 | 2.25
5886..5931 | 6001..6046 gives -0.07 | 2.17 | 2.25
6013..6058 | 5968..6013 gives 0.07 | 2.24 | 2.17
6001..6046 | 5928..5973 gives 0.09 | 2.25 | 2.16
